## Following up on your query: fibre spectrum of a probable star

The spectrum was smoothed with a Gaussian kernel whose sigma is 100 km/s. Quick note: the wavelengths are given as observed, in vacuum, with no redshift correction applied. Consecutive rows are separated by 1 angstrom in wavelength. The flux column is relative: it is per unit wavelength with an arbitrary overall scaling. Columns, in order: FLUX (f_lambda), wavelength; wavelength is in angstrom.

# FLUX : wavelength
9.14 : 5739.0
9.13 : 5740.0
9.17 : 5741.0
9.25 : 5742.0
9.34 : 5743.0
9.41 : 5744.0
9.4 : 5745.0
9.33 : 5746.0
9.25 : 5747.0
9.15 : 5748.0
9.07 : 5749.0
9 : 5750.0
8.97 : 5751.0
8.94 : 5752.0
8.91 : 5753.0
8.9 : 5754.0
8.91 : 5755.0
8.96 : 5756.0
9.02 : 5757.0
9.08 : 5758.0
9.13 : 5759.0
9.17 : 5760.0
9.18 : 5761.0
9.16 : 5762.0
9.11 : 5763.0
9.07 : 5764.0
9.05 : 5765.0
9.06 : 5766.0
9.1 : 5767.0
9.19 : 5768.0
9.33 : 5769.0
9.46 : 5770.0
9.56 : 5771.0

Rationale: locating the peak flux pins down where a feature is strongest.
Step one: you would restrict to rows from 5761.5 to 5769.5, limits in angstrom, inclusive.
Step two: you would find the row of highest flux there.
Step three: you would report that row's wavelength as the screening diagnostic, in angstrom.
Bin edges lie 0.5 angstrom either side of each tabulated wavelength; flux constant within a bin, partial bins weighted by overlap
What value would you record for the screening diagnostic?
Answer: 5769.0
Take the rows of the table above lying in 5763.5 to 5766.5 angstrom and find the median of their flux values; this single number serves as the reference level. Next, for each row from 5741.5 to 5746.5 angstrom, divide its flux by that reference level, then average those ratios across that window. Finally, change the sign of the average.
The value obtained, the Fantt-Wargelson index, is -1.03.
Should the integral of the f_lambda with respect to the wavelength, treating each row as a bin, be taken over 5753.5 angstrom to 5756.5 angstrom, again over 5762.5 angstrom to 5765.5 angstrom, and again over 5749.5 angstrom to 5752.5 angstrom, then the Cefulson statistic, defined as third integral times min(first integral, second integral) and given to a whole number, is 720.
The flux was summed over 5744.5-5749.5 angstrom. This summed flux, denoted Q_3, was 46.2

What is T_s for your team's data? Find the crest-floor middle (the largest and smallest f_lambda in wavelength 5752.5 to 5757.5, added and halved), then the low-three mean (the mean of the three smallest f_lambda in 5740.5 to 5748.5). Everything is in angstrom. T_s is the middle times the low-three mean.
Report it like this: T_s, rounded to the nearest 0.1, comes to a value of 82.3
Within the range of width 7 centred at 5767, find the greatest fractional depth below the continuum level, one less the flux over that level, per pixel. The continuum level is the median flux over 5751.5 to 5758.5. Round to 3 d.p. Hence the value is -0.012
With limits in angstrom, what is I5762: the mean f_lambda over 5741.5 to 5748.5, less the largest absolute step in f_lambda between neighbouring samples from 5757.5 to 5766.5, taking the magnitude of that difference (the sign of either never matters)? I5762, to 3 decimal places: 9.254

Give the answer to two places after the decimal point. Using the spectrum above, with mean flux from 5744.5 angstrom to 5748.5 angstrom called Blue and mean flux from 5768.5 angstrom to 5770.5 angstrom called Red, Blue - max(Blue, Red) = -0.11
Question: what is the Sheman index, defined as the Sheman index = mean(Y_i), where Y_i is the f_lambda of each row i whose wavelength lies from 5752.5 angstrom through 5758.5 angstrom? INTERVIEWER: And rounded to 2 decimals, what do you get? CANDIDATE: 8.96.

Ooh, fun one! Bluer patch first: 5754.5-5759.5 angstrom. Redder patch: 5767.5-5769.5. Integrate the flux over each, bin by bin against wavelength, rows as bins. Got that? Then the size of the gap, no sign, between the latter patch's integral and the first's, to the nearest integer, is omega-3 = 27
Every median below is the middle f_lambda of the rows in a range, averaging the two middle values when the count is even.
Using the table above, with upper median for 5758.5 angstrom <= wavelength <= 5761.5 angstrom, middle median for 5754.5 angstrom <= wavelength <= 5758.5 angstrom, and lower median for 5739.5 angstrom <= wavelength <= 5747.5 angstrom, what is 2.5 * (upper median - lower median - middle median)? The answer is -22.8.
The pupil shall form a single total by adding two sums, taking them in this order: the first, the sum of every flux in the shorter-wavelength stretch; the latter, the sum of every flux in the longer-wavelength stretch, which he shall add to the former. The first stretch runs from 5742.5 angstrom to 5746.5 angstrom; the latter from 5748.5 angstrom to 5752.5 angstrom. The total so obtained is 73.46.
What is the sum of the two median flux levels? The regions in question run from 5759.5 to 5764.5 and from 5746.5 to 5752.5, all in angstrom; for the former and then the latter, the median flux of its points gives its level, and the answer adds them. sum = 18.2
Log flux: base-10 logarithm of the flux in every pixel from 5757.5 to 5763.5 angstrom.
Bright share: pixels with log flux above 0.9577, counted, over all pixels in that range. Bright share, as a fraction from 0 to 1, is 1.00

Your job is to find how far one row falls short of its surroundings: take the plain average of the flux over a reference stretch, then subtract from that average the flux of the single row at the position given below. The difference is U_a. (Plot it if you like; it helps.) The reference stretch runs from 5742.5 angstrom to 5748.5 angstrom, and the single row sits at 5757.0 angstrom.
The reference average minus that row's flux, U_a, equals 0.3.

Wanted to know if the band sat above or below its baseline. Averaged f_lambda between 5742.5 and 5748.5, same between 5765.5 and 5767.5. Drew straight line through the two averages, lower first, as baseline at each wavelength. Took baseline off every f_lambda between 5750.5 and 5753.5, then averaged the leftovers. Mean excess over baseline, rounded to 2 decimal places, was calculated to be -0.30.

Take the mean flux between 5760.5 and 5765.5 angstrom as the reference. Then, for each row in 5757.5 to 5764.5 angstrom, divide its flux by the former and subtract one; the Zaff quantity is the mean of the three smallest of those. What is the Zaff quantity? -0.003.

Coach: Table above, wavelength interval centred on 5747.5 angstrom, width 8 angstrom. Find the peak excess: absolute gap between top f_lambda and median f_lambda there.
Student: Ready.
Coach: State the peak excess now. 0.21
